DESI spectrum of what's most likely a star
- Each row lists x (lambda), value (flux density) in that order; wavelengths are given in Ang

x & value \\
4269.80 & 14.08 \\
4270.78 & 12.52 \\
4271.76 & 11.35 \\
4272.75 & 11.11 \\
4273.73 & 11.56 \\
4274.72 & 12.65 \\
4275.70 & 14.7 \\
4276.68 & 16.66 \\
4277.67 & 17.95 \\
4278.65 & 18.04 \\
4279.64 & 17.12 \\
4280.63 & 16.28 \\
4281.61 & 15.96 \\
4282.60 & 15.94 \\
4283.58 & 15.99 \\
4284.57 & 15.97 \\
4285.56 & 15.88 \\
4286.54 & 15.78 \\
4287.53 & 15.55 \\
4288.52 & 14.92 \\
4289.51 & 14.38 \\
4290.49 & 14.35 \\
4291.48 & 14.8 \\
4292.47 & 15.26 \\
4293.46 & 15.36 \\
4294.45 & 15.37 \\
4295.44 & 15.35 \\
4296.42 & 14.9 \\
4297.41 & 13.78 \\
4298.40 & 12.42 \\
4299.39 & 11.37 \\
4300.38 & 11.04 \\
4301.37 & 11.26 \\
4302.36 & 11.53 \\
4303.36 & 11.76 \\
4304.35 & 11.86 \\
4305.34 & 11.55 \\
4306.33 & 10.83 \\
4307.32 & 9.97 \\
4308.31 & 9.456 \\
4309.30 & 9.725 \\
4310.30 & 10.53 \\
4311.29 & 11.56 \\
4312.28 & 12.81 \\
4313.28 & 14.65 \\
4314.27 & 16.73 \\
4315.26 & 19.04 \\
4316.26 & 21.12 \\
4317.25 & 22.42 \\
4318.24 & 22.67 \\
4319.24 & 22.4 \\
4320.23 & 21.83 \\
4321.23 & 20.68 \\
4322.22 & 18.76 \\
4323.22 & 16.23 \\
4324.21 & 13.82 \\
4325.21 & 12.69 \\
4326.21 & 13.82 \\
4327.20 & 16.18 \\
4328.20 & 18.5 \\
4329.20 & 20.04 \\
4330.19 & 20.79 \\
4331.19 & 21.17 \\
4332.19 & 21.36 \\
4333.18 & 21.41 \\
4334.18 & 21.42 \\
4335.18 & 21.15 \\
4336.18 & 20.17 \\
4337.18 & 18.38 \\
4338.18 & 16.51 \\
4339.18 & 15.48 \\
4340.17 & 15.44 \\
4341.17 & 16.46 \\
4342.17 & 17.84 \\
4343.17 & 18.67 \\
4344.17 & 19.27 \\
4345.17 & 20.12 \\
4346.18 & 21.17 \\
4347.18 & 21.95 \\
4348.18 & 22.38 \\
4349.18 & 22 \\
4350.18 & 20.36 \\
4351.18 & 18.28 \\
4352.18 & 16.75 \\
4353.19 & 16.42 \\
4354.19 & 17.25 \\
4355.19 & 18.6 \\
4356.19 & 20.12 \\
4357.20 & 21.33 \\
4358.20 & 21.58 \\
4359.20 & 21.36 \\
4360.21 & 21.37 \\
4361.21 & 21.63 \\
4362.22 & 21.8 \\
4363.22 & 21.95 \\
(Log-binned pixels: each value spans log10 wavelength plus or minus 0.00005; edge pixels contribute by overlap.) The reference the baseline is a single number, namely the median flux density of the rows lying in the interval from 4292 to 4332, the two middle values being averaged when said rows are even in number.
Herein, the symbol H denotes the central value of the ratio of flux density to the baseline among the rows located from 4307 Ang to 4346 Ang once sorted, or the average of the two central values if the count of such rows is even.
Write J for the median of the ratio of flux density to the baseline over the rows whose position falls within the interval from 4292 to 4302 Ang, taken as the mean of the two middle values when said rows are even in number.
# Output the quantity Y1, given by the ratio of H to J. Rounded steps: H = 1.25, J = 0.97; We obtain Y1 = 1.3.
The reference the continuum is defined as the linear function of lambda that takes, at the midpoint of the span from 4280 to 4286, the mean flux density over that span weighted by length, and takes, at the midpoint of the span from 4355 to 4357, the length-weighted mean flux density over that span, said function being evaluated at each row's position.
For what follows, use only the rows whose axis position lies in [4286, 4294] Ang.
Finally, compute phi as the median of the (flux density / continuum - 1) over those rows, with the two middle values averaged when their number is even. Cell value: -0.1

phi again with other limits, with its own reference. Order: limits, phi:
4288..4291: -0.1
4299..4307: -0.3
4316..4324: 0.2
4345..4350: 0.1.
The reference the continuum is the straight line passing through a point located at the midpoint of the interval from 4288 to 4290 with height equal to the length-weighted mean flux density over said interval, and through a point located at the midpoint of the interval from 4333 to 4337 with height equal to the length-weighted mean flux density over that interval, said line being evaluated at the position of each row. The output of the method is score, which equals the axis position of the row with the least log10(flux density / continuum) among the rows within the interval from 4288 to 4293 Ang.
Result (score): 4290.49 Ang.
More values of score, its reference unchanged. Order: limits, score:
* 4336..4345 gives 4340.17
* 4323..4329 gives 4325.21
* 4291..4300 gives 4299.39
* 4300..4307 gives 4306.33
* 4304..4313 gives 4308.31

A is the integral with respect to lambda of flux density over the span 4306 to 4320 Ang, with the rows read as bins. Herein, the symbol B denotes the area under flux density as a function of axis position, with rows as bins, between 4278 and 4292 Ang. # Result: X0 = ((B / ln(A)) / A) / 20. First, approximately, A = 217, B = 221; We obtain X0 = 0.010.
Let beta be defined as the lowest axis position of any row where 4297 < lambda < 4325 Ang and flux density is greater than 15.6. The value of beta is 4314.27 Ang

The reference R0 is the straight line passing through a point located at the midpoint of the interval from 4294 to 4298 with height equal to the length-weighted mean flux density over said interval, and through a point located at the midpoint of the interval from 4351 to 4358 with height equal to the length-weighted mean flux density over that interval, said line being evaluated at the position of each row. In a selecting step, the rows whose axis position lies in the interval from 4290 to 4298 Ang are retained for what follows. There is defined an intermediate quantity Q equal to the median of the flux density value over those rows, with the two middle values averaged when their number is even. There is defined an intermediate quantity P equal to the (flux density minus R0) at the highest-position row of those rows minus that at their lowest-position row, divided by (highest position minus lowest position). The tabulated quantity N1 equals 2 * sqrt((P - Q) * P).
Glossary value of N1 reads 3.0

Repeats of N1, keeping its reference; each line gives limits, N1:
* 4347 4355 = 7.7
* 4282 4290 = 4.3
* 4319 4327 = 9.9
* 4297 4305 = 4.0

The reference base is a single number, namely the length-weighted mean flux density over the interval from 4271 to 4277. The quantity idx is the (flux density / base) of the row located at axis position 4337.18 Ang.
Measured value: 1.43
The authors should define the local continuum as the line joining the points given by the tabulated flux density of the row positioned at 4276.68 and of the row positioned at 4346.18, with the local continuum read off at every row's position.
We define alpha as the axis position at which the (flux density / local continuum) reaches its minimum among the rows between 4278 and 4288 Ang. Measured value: 4287.53 Ang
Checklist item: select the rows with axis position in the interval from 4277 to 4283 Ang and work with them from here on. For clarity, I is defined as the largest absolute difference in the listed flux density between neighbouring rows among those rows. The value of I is 0.92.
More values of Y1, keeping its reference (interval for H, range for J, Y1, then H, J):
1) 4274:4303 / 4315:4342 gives 0.8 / 1.04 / 1.36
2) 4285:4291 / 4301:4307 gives 1.3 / 1.03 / 0.78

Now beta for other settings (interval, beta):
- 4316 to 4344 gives 4316.26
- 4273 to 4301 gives 4276.68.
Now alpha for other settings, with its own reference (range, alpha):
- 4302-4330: 4308.31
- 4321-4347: 4325.21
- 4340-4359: 4340.17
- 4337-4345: 4340.17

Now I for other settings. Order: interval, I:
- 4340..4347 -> 1.38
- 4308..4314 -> 1.84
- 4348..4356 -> 2.08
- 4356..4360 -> 1.21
